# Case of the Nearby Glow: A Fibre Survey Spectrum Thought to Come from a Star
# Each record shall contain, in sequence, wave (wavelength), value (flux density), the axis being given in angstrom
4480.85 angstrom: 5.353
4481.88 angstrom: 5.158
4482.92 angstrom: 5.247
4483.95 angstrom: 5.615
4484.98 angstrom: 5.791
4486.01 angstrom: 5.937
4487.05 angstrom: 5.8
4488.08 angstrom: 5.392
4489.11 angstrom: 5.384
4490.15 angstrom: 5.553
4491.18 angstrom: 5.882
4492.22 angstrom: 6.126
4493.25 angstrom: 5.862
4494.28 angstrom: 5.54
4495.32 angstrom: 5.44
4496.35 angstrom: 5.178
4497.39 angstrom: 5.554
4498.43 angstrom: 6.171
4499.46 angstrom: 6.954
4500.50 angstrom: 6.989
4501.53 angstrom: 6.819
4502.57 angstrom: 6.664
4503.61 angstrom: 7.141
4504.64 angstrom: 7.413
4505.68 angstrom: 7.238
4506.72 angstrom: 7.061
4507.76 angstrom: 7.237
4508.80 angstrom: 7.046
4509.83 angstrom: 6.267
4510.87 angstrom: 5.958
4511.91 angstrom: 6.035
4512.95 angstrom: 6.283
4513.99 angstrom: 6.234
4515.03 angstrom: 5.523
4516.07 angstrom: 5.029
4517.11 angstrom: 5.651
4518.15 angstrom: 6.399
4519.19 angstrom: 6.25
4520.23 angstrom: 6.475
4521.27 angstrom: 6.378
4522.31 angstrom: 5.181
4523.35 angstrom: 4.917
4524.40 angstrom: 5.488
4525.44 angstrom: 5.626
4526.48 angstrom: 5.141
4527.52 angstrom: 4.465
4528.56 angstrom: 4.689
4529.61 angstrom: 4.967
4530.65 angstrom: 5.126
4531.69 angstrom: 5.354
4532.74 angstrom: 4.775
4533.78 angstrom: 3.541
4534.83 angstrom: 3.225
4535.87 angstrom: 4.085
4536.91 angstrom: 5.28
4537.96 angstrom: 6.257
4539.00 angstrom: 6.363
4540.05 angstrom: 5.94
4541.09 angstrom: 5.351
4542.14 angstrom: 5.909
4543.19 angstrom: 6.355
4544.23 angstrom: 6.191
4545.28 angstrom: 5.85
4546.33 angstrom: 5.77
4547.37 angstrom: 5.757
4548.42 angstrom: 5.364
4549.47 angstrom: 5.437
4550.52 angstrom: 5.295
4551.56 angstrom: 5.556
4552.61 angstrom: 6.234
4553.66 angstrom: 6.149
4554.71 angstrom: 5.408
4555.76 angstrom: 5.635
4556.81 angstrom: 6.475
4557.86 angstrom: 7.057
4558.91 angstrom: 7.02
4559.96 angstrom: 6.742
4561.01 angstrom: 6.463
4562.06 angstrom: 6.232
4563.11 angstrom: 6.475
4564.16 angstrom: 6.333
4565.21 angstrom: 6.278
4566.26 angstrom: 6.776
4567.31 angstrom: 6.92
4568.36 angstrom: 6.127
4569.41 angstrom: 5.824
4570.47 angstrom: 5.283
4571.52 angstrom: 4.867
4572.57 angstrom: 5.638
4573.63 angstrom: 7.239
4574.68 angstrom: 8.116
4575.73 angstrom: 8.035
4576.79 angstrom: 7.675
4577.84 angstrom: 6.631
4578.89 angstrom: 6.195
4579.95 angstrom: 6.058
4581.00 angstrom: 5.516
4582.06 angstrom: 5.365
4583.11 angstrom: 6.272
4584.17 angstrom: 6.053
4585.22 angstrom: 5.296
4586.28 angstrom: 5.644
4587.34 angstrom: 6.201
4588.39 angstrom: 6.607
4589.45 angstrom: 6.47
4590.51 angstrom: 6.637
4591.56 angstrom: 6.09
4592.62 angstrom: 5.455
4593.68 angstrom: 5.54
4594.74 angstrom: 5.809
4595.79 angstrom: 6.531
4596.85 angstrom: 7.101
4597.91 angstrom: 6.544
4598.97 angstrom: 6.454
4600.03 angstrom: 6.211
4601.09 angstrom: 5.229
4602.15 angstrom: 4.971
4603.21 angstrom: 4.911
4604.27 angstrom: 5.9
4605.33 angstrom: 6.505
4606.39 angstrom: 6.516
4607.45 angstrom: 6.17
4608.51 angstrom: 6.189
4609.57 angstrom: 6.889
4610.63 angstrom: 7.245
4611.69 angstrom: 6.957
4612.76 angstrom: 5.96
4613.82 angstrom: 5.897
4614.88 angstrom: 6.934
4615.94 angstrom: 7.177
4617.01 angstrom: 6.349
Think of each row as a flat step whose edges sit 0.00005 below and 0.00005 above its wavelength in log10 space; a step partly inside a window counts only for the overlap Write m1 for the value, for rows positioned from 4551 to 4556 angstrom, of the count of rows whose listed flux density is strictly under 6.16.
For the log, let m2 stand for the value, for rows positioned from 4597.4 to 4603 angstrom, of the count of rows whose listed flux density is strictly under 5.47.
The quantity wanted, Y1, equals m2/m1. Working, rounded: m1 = 4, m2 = 2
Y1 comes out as 0.50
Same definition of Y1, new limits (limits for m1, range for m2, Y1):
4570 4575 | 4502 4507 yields 0.00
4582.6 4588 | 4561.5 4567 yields 0.00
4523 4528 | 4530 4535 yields 1.00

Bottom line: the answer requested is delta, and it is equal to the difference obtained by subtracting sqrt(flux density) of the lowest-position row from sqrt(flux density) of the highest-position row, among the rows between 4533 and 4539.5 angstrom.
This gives 0.64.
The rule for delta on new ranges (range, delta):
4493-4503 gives 0.16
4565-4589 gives 0.06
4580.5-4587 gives 0.03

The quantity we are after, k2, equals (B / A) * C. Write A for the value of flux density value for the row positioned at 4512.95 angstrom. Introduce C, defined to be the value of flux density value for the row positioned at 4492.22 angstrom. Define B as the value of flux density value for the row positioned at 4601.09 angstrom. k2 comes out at 5.1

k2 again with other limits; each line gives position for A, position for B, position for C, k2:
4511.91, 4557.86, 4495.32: 6.4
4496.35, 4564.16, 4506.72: 8.6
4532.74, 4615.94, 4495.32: 8.2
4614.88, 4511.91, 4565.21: 5.5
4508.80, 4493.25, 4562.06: 5.2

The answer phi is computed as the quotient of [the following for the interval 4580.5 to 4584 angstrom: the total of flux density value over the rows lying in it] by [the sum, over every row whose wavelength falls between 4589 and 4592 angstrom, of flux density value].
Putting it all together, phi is 0.89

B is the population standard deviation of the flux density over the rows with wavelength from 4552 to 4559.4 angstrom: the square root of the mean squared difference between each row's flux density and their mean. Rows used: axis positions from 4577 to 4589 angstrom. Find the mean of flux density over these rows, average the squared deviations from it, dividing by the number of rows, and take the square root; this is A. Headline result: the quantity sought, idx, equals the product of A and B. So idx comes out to 0.260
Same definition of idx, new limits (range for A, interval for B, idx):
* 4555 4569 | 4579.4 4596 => 0.172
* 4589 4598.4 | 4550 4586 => 0.404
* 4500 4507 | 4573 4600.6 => 0.176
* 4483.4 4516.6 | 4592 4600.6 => 0.361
